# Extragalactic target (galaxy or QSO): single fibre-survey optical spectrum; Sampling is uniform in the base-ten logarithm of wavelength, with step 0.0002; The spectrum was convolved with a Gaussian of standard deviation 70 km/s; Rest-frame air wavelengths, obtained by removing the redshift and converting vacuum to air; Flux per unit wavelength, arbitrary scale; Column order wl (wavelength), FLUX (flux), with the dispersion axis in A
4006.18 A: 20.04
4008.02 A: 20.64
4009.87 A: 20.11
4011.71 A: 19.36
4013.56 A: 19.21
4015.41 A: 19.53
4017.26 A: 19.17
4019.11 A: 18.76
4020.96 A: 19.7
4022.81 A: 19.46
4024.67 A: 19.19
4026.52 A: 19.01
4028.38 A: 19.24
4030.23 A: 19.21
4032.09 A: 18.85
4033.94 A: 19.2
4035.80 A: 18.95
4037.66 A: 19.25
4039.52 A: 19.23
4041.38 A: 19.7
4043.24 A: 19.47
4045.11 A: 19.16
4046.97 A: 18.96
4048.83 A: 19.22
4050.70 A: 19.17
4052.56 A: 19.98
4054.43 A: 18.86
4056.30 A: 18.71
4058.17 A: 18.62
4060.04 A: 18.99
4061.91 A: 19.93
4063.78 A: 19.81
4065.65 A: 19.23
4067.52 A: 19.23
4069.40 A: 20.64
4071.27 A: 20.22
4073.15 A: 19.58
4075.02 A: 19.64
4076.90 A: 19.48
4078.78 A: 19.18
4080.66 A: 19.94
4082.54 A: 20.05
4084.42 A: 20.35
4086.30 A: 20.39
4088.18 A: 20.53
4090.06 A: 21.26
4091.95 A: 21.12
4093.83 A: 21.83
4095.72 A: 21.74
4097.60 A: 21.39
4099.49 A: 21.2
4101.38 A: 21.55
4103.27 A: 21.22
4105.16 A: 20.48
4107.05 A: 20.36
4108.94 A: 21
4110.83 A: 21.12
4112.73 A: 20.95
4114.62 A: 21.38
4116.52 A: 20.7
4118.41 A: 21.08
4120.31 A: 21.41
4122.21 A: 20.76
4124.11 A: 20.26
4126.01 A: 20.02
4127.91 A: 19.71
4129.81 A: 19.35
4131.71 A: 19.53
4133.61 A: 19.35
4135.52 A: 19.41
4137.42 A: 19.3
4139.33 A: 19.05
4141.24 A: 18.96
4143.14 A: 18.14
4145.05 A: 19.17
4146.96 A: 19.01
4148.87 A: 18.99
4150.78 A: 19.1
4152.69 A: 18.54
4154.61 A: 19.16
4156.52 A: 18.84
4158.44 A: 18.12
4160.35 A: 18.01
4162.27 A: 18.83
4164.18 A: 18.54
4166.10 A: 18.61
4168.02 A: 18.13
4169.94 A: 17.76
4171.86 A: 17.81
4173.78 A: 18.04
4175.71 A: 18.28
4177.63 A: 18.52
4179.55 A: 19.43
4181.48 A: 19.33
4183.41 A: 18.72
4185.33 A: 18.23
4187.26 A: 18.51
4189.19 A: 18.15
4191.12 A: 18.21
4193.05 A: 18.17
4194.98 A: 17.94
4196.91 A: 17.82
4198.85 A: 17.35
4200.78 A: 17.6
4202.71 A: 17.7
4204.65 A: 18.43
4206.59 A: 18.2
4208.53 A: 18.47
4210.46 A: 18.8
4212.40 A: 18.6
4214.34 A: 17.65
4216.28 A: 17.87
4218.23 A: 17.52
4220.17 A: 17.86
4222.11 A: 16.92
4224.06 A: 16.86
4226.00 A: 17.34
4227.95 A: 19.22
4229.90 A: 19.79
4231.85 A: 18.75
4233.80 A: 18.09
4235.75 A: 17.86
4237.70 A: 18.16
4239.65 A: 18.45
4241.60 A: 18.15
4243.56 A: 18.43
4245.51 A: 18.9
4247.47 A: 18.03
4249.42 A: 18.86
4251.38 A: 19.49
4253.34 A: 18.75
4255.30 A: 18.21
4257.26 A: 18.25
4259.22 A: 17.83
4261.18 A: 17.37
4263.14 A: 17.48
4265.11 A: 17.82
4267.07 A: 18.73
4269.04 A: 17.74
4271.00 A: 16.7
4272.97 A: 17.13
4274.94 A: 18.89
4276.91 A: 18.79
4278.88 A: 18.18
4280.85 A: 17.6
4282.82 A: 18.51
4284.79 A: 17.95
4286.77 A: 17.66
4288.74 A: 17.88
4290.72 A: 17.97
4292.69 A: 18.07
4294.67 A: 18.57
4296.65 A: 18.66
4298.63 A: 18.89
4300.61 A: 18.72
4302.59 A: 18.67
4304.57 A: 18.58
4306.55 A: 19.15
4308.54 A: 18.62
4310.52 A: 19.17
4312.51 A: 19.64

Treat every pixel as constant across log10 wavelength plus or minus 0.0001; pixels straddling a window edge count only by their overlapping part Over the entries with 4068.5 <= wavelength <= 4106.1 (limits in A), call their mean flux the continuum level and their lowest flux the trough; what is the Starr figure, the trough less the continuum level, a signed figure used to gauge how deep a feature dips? -1.4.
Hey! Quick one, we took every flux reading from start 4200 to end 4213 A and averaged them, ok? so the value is 18.3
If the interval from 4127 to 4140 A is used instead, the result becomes 19.4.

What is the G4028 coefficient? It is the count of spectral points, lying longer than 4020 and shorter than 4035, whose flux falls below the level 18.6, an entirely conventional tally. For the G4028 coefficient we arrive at 0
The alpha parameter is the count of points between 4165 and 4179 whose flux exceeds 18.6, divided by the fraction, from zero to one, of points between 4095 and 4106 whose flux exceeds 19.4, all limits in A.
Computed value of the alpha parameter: 1.0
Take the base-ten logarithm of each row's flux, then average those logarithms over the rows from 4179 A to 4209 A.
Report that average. 1.26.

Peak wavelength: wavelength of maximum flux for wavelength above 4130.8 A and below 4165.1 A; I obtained 4131.71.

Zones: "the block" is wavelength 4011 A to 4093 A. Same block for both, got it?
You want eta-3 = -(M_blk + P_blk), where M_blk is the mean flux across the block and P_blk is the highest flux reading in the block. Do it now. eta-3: -40.8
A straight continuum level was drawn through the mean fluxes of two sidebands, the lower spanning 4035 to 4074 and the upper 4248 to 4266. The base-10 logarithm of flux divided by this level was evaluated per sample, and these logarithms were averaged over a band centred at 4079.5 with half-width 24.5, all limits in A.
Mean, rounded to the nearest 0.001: 0.021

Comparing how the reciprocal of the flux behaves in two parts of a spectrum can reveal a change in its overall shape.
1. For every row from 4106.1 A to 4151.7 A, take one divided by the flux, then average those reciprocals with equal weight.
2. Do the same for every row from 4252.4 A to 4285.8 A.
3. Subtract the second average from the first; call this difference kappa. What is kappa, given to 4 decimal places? -0.0053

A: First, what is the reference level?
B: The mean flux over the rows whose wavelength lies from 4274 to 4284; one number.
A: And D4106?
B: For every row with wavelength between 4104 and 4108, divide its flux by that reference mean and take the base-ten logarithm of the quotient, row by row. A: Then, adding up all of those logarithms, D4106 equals 0.09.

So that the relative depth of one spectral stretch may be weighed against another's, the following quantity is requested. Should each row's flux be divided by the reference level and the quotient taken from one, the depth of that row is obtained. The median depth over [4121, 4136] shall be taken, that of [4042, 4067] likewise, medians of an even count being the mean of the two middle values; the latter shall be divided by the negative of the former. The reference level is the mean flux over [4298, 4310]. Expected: 0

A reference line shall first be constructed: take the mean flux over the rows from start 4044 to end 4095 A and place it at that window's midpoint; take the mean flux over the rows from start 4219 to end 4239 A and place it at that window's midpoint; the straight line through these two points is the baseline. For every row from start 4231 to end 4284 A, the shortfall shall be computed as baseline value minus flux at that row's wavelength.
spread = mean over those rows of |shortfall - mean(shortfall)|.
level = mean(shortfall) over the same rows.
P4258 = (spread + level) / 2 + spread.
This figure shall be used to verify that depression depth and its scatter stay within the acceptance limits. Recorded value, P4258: 0.53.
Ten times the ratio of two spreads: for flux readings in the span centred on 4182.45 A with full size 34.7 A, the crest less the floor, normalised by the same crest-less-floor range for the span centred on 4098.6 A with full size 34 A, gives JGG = 11.7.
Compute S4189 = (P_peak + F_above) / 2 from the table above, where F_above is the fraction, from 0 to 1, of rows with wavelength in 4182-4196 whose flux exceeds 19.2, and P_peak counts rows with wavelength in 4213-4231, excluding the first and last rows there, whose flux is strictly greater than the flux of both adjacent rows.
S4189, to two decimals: 1.00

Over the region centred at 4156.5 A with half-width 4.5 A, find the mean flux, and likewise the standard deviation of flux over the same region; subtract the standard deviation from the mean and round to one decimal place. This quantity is 18.1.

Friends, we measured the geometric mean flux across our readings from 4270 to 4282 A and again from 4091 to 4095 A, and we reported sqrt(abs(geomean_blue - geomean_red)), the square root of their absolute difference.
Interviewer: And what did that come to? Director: 1.9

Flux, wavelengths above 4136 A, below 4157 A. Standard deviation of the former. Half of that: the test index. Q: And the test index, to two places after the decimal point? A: 0.16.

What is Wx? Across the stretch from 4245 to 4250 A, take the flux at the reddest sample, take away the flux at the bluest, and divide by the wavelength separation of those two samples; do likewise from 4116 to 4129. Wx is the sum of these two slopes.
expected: -0.10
